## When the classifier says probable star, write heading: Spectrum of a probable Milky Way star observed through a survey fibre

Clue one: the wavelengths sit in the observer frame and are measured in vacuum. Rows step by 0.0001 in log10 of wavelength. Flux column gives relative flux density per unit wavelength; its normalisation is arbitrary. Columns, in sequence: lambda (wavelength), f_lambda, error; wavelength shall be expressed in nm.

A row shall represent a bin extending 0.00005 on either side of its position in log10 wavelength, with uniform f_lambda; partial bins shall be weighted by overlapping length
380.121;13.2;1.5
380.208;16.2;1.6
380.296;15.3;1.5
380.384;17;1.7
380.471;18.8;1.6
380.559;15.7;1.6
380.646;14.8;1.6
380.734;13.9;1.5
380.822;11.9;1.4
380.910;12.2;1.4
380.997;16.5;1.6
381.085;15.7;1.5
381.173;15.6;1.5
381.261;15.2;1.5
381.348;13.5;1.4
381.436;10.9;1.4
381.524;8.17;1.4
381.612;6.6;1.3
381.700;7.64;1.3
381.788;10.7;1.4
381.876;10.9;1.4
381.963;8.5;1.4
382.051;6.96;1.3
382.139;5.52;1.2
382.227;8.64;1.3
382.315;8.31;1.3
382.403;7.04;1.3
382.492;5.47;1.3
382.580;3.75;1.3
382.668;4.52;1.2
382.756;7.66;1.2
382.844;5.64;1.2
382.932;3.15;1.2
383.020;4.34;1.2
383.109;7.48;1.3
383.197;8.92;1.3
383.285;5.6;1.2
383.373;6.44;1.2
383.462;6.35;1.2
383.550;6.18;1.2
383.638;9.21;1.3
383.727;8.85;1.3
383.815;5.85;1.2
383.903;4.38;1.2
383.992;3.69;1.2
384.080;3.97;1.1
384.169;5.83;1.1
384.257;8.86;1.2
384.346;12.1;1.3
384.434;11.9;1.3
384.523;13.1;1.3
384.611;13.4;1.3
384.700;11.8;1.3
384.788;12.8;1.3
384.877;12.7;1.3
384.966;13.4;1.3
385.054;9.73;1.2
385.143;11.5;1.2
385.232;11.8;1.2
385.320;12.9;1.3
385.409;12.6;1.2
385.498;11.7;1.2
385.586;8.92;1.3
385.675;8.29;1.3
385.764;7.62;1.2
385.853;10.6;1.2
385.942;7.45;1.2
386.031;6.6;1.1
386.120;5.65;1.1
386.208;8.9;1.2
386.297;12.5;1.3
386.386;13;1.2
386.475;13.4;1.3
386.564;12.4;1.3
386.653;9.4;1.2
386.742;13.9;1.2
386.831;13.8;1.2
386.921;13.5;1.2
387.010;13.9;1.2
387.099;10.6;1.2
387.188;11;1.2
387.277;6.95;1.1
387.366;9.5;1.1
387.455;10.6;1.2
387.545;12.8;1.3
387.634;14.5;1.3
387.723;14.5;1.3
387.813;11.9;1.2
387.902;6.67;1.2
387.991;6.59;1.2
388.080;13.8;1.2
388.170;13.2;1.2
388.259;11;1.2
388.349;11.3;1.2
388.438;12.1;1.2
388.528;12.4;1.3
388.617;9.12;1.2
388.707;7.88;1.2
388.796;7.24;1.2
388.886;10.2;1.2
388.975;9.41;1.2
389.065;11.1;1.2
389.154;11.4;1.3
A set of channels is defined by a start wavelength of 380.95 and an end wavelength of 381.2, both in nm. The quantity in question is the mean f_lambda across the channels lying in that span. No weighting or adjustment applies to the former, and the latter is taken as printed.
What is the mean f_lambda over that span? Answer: 15.9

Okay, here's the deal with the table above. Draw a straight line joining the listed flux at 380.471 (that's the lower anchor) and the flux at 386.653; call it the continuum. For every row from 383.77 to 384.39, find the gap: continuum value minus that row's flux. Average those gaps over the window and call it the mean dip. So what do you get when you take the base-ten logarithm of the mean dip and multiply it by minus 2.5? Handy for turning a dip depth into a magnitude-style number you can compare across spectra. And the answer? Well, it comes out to -2.1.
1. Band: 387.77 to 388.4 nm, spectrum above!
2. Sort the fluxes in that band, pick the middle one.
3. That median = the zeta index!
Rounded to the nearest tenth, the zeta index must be 11.3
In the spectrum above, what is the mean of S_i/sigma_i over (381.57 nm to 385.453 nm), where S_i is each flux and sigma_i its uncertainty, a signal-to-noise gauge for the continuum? 6.6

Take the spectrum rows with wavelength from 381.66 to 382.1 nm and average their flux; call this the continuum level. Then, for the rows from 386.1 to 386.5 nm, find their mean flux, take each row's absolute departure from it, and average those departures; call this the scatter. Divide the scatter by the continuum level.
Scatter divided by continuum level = 0.306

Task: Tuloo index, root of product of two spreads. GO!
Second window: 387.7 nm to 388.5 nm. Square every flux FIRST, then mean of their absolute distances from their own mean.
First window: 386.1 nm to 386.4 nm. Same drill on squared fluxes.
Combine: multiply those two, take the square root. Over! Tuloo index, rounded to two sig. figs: 48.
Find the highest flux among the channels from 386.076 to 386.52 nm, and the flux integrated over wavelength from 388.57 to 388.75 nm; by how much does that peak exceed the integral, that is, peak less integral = 12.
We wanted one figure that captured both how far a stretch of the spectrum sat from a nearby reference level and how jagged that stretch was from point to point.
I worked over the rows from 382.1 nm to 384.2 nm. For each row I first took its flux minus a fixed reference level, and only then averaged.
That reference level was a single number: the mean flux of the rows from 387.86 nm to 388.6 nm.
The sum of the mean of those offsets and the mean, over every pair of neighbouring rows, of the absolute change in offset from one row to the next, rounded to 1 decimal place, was -3.1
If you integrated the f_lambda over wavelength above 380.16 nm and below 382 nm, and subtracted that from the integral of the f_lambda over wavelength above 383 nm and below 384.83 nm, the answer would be -9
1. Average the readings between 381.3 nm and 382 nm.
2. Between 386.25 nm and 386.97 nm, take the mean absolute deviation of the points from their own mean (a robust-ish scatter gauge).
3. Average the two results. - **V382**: 5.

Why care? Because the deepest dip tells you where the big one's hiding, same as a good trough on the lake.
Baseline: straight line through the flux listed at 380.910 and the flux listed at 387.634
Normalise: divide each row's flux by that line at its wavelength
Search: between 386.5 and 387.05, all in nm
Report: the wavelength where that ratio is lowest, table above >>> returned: 386.653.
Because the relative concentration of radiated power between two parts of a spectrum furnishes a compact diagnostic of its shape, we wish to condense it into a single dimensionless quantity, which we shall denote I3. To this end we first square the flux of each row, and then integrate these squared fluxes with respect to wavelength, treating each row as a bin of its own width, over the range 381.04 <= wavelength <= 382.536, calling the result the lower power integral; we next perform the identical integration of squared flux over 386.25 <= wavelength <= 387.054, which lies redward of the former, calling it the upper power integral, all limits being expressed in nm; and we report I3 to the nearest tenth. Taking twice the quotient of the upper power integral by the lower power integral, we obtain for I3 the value 1.7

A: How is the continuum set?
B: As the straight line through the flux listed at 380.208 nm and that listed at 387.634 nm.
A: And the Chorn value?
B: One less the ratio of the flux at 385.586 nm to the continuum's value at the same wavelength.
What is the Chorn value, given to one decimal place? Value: 0.4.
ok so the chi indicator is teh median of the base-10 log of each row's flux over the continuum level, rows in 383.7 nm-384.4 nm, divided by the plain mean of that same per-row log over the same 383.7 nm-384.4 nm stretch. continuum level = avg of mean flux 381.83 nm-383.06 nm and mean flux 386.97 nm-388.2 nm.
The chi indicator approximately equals 1.15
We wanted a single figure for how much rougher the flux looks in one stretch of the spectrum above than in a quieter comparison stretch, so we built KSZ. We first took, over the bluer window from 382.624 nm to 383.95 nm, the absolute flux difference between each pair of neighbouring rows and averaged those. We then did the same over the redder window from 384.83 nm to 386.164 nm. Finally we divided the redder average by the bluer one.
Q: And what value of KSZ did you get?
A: 0.8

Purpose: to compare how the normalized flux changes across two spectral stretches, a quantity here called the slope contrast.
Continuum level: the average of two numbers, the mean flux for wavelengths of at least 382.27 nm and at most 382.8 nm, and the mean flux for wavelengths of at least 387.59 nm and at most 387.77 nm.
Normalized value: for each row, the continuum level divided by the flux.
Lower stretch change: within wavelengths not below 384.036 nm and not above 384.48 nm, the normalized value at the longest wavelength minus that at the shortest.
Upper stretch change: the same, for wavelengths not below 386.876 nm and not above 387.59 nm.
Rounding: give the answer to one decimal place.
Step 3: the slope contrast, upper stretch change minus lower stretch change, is 1.8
